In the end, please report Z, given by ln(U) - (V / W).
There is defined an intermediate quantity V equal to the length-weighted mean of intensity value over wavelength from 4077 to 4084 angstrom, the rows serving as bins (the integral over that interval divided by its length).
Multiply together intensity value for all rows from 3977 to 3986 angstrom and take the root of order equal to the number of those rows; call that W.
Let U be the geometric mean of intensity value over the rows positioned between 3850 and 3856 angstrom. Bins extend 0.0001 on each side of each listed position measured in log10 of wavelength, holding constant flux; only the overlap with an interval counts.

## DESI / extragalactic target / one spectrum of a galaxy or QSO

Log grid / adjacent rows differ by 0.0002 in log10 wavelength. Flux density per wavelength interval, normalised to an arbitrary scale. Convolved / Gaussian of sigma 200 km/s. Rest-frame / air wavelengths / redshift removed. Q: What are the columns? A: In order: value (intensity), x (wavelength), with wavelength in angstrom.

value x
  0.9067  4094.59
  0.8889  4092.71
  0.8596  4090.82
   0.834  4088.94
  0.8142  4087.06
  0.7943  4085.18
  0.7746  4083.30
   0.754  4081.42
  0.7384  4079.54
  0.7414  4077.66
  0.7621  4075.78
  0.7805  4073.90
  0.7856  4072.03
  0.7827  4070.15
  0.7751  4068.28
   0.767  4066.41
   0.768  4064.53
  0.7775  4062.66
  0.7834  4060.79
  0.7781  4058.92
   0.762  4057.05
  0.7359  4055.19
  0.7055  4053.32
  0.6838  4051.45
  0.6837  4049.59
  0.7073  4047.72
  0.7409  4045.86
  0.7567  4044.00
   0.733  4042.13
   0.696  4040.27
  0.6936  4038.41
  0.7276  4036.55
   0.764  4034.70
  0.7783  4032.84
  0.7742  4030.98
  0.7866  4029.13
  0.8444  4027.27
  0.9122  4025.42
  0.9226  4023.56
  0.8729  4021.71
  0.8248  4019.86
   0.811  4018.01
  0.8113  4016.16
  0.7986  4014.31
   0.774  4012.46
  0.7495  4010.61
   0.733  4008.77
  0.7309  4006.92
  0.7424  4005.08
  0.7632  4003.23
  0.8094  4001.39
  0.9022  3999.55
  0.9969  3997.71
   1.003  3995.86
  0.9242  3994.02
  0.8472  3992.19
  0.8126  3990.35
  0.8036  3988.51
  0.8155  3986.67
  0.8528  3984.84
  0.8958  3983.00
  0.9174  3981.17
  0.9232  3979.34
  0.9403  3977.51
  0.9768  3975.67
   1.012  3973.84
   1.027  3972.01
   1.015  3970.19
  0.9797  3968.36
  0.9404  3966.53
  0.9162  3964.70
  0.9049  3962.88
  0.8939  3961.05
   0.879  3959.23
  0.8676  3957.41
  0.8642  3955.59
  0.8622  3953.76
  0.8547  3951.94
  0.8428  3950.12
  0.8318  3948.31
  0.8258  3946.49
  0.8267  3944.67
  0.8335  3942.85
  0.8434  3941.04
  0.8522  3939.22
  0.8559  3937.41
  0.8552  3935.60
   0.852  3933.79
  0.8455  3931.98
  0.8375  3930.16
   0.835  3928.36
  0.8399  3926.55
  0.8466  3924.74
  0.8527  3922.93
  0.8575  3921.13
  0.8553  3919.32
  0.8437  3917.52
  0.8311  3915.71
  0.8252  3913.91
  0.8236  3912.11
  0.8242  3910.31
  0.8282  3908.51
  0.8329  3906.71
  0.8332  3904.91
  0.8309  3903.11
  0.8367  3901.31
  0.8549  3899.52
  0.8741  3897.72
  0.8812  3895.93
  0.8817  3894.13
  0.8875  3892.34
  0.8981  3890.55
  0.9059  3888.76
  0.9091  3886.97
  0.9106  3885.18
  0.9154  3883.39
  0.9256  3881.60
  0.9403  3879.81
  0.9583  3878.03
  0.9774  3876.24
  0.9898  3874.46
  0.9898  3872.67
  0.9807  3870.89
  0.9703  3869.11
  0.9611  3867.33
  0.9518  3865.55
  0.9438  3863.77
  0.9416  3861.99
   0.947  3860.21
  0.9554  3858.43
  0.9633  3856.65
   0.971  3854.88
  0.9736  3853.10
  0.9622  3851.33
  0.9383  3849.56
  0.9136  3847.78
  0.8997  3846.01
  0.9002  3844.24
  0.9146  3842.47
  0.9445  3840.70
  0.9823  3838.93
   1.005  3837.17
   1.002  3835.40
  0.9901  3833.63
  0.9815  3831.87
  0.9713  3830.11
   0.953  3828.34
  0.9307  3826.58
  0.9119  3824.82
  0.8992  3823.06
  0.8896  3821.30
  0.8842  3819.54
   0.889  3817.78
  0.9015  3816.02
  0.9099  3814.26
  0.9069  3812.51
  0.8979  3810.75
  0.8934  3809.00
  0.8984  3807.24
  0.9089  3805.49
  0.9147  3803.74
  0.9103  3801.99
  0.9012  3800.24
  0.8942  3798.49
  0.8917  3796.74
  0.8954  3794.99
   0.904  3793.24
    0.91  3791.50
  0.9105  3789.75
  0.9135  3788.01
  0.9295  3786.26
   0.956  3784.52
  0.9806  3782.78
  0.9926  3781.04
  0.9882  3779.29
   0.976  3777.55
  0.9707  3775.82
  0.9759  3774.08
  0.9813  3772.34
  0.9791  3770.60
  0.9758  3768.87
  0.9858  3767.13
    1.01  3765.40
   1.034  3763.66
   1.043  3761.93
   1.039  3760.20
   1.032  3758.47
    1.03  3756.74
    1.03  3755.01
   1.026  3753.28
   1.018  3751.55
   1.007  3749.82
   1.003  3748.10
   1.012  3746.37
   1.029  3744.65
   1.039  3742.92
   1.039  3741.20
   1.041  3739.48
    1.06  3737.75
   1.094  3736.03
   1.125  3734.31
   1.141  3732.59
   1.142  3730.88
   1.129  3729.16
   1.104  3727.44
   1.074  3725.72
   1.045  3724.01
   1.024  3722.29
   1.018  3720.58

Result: -0.9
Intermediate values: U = 0.97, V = 0.75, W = 0.91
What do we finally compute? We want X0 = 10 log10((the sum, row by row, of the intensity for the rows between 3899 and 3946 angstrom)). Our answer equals 13.4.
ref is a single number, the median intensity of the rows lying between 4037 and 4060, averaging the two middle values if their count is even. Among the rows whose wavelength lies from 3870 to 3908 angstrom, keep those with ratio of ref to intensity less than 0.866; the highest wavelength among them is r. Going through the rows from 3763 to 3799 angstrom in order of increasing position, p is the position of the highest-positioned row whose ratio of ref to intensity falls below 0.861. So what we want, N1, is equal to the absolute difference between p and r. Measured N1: 108.2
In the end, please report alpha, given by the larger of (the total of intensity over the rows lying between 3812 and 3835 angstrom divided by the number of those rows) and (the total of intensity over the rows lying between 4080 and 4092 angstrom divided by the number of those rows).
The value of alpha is 0.925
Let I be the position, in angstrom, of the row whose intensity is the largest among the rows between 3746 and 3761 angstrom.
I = 3760.20 angstrom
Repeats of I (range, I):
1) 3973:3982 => 3973.84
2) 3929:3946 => 3937.41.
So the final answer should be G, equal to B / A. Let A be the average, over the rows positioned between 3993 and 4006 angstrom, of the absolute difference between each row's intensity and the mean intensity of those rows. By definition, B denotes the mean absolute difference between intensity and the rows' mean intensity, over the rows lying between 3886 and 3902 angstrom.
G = 0.19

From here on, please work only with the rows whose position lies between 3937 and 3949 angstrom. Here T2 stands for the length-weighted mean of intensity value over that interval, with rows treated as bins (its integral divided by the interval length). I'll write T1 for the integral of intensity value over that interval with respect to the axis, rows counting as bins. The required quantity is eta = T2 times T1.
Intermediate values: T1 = 10.0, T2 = 0.84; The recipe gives 8.4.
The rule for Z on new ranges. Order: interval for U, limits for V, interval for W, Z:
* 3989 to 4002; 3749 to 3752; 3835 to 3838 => -1.1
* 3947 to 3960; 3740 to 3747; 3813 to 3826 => -1.3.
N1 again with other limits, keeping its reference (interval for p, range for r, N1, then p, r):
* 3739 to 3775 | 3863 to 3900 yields 125.4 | 3774.08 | 3899.52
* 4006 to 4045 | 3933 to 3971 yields 57.1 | 4027.27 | 3970.19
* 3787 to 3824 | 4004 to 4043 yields 204.2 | 3823.06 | 4027.27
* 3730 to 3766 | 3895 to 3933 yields 166.6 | 3765.40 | 3931.98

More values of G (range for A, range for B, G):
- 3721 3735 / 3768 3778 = 0.07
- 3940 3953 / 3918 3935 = 0.78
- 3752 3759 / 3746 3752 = 2.86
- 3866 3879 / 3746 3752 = 0.48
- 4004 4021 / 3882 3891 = 0.14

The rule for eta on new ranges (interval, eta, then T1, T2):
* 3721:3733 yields 14.3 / 13.1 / 1.09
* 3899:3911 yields 8.3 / 10.0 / 0.83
